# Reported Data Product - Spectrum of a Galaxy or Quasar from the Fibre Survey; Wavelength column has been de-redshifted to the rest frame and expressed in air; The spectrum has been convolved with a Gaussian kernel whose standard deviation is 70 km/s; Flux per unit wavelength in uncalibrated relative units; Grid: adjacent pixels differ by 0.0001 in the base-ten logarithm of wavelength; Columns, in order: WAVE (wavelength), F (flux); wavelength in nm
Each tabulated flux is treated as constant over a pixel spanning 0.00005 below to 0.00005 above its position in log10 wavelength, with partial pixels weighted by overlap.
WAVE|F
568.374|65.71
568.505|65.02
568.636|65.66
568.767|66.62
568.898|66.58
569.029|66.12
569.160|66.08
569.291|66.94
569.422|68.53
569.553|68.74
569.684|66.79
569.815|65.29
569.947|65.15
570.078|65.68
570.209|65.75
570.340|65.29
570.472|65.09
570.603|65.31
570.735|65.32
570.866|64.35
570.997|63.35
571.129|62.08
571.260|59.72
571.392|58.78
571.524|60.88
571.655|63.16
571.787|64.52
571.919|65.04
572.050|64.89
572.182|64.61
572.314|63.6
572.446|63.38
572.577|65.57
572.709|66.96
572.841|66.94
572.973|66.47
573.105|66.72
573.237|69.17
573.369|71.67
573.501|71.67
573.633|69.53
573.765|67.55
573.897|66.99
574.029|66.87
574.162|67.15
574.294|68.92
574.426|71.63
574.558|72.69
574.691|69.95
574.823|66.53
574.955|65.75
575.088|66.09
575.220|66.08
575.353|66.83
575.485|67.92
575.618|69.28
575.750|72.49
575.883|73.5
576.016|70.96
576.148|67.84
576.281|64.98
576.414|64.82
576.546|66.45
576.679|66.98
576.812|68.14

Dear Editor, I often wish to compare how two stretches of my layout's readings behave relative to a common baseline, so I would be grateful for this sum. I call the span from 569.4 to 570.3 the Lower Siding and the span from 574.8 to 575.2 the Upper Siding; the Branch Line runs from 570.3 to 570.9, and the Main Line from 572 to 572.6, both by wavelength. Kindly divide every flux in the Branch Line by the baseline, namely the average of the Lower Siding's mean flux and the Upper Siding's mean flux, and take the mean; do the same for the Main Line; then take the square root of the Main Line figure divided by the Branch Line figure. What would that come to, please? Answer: 0.99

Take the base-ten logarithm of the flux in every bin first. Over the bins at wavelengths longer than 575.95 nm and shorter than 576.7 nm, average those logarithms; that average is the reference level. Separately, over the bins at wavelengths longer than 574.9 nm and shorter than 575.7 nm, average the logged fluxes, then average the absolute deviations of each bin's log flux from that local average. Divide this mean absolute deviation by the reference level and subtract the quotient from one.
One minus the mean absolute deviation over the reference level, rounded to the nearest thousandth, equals 0.996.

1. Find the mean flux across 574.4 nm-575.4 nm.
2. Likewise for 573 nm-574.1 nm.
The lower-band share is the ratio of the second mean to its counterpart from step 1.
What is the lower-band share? 1.01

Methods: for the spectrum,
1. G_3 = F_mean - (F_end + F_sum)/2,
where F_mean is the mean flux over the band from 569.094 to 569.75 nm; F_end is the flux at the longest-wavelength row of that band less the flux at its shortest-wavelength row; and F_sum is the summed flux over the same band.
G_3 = -101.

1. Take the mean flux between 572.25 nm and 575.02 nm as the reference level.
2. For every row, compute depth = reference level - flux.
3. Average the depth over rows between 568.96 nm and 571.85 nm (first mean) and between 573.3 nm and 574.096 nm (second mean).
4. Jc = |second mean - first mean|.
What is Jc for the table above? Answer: 4.4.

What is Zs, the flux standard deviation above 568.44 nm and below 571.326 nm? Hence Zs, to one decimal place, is 1.9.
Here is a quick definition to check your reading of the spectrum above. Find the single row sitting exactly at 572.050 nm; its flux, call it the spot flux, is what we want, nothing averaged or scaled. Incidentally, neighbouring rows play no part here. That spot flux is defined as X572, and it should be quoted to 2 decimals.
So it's 64.89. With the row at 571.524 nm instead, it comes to 60.88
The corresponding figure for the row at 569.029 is 66.12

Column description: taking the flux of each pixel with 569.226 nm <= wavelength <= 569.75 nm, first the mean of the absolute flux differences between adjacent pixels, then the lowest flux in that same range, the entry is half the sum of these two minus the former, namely 32.8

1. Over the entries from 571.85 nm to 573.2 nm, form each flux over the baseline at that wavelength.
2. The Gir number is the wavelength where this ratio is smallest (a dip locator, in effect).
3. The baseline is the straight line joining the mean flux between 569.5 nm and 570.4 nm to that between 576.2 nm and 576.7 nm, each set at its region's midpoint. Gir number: 572.446 nm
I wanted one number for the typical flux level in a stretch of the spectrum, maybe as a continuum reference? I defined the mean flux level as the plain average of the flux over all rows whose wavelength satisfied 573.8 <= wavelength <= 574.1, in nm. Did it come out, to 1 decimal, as 66.9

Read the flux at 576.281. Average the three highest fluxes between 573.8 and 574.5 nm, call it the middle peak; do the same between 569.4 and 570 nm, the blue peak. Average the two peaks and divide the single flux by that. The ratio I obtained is 0.95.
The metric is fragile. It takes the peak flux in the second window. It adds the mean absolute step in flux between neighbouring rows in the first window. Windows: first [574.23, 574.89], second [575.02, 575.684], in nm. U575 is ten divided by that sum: 0.139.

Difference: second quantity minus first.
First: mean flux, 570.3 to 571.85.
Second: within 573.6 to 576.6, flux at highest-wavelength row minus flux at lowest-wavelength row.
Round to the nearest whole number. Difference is -66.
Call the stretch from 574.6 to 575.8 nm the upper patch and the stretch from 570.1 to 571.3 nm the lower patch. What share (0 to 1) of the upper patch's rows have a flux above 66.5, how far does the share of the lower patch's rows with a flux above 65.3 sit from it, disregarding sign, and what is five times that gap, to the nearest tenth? 1.7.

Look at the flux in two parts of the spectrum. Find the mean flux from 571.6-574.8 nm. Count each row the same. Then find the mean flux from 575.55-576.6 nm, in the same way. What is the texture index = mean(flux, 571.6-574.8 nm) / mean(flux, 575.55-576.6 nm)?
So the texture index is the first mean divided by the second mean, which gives 0.98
